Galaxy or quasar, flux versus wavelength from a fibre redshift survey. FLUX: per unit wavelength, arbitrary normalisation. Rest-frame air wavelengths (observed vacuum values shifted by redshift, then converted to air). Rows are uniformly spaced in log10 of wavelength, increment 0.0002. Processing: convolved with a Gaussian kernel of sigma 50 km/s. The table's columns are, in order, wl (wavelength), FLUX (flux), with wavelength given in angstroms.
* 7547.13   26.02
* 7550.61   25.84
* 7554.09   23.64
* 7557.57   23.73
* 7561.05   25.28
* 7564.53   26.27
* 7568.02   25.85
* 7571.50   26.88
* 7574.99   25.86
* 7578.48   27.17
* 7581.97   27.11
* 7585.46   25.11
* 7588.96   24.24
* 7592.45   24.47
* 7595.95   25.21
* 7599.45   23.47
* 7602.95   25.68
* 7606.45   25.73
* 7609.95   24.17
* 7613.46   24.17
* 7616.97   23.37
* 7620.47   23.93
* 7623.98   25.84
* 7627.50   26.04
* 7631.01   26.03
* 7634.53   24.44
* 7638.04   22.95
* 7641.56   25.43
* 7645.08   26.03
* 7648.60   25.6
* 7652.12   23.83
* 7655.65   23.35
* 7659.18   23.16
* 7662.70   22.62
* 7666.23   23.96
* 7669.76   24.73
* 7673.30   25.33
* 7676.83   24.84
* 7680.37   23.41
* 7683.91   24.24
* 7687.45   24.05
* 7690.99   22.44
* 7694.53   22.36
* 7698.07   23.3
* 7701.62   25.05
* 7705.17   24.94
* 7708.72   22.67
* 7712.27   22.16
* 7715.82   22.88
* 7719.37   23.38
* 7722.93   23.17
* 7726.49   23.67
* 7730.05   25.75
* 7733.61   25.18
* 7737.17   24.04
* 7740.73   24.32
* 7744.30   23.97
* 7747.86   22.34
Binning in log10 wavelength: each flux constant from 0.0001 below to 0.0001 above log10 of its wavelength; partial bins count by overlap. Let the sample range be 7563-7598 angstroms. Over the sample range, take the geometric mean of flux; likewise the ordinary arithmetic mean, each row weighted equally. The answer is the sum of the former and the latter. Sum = 51.6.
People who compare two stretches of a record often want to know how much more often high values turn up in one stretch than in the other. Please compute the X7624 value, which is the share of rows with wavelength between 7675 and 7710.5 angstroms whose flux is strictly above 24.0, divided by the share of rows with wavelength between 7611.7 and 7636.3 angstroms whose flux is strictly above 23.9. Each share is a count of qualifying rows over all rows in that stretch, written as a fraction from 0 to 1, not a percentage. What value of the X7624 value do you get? 0.58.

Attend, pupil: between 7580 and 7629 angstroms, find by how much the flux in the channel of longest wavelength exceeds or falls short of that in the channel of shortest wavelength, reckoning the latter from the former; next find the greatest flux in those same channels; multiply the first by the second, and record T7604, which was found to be -29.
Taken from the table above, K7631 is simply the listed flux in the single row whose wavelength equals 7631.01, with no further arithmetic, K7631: 26.03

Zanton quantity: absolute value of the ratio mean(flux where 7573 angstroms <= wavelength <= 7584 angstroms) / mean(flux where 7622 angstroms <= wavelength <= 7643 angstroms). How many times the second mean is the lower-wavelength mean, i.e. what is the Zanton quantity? 1.06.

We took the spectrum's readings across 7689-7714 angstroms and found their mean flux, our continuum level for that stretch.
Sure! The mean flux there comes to 23.3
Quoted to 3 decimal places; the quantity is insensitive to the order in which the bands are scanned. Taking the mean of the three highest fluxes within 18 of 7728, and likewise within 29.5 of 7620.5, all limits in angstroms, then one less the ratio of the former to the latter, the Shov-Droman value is 0.036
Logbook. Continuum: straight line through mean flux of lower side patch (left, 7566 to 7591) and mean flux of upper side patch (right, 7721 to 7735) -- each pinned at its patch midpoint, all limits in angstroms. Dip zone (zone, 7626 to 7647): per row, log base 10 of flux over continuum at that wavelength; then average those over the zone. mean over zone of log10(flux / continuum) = -0.005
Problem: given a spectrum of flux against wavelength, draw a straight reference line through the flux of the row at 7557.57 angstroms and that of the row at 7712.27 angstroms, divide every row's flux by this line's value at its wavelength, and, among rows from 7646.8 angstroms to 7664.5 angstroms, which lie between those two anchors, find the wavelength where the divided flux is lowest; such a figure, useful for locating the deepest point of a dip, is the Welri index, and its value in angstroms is 7662.70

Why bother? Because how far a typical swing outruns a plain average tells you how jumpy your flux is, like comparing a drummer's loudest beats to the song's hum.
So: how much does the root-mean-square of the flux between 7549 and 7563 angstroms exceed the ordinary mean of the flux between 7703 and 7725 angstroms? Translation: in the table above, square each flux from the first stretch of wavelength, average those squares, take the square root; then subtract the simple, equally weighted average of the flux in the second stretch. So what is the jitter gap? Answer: 1.4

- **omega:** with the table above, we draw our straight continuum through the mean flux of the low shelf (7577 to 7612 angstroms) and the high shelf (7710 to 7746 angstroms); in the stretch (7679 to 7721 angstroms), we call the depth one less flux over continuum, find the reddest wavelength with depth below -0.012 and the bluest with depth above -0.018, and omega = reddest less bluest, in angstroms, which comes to 24.8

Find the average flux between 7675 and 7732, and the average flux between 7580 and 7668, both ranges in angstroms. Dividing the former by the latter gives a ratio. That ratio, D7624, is 0.960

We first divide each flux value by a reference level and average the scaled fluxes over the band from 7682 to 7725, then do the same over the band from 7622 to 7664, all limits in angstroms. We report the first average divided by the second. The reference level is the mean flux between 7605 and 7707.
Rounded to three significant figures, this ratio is 0.950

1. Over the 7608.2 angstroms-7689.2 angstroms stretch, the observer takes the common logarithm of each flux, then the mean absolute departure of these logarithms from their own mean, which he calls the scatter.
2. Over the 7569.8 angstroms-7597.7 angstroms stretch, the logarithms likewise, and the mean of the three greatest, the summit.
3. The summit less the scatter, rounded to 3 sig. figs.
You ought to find 1.42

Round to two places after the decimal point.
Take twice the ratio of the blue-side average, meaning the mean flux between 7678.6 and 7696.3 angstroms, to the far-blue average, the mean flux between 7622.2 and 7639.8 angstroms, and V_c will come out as 1.86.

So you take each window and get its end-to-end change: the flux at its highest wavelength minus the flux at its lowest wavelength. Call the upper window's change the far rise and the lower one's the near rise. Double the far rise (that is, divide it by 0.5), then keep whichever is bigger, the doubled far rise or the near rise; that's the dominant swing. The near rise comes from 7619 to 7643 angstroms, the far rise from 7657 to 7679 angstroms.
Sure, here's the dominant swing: 3.4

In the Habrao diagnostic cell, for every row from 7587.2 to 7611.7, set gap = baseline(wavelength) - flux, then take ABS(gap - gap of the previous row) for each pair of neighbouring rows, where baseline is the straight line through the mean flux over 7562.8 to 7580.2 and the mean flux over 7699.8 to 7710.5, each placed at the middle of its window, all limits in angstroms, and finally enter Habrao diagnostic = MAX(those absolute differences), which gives 2.3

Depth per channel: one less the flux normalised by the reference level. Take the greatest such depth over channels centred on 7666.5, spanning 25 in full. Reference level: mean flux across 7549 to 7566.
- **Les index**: 0.093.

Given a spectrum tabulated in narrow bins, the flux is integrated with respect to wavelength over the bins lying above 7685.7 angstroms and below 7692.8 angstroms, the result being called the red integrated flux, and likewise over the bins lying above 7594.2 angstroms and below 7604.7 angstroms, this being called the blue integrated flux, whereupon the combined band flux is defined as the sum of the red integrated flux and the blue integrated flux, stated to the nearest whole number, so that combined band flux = 425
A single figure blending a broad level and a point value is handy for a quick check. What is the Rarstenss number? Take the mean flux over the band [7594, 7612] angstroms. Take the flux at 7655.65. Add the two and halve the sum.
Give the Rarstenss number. 24.1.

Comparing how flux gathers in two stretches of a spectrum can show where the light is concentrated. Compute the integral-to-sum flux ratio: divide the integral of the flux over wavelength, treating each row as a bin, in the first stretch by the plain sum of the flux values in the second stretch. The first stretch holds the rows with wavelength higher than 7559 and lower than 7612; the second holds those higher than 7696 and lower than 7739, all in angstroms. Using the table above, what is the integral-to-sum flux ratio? 4.7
